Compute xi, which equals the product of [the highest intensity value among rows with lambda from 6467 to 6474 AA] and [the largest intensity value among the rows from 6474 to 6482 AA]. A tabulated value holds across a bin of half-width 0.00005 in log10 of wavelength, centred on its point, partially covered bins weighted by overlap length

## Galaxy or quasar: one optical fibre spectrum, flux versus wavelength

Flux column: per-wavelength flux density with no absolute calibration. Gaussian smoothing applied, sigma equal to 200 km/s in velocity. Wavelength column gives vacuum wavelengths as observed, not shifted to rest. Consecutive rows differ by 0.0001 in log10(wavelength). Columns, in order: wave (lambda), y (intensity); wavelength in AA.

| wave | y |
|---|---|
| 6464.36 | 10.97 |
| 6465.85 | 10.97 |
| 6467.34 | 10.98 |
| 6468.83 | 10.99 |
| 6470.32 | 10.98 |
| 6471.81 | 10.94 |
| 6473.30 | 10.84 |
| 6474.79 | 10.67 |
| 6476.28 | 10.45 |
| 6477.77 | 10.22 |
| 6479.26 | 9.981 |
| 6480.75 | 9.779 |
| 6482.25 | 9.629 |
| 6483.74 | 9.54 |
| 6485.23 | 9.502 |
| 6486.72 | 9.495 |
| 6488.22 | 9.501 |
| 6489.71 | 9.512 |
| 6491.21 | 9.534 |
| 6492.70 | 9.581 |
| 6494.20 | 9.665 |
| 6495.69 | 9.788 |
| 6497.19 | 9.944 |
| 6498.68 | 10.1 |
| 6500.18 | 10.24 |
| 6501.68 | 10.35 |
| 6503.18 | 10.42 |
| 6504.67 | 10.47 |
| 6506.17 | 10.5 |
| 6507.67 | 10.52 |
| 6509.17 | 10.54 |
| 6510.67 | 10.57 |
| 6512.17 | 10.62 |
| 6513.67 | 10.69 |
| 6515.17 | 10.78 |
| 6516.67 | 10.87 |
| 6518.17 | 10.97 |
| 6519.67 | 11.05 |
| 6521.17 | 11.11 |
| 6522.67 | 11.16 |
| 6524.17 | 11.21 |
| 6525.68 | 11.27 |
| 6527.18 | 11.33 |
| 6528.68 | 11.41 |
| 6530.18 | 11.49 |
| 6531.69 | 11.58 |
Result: 117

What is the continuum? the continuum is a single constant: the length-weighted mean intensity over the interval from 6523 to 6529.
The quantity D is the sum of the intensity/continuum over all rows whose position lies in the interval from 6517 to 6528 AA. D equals 6.9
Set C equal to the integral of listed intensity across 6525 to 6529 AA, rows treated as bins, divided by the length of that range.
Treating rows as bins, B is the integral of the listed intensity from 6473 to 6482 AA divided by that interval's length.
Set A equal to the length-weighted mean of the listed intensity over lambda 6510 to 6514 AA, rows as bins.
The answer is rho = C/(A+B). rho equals 0.54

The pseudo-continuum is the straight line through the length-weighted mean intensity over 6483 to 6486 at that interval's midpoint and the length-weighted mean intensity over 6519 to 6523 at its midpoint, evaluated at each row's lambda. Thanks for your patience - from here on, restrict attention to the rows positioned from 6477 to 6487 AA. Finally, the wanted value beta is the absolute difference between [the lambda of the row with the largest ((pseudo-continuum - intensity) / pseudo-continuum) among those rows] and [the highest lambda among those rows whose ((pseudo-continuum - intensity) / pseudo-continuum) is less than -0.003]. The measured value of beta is 3.0 AA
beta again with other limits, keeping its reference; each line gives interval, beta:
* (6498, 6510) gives 4.5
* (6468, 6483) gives 0.0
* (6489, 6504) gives 10.5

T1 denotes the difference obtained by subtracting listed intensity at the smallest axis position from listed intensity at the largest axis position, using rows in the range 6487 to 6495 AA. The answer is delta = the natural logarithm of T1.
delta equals -1.8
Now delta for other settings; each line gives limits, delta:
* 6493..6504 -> -0.3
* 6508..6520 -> -0.7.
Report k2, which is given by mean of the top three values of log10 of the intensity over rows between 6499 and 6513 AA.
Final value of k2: 1.024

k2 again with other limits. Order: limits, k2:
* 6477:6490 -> 1.000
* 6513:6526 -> 1.050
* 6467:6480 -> 1.041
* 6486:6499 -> 0.998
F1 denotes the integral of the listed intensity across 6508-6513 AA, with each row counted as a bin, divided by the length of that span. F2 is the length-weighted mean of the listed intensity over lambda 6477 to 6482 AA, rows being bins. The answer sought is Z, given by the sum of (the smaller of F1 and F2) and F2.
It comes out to 19.9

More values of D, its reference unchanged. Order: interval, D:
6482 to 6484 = 1.7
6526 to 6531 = 3.0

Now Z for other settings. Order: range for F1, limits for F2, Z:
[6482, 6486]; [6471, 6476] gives 20.4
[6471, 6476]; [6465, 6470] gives 21.8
